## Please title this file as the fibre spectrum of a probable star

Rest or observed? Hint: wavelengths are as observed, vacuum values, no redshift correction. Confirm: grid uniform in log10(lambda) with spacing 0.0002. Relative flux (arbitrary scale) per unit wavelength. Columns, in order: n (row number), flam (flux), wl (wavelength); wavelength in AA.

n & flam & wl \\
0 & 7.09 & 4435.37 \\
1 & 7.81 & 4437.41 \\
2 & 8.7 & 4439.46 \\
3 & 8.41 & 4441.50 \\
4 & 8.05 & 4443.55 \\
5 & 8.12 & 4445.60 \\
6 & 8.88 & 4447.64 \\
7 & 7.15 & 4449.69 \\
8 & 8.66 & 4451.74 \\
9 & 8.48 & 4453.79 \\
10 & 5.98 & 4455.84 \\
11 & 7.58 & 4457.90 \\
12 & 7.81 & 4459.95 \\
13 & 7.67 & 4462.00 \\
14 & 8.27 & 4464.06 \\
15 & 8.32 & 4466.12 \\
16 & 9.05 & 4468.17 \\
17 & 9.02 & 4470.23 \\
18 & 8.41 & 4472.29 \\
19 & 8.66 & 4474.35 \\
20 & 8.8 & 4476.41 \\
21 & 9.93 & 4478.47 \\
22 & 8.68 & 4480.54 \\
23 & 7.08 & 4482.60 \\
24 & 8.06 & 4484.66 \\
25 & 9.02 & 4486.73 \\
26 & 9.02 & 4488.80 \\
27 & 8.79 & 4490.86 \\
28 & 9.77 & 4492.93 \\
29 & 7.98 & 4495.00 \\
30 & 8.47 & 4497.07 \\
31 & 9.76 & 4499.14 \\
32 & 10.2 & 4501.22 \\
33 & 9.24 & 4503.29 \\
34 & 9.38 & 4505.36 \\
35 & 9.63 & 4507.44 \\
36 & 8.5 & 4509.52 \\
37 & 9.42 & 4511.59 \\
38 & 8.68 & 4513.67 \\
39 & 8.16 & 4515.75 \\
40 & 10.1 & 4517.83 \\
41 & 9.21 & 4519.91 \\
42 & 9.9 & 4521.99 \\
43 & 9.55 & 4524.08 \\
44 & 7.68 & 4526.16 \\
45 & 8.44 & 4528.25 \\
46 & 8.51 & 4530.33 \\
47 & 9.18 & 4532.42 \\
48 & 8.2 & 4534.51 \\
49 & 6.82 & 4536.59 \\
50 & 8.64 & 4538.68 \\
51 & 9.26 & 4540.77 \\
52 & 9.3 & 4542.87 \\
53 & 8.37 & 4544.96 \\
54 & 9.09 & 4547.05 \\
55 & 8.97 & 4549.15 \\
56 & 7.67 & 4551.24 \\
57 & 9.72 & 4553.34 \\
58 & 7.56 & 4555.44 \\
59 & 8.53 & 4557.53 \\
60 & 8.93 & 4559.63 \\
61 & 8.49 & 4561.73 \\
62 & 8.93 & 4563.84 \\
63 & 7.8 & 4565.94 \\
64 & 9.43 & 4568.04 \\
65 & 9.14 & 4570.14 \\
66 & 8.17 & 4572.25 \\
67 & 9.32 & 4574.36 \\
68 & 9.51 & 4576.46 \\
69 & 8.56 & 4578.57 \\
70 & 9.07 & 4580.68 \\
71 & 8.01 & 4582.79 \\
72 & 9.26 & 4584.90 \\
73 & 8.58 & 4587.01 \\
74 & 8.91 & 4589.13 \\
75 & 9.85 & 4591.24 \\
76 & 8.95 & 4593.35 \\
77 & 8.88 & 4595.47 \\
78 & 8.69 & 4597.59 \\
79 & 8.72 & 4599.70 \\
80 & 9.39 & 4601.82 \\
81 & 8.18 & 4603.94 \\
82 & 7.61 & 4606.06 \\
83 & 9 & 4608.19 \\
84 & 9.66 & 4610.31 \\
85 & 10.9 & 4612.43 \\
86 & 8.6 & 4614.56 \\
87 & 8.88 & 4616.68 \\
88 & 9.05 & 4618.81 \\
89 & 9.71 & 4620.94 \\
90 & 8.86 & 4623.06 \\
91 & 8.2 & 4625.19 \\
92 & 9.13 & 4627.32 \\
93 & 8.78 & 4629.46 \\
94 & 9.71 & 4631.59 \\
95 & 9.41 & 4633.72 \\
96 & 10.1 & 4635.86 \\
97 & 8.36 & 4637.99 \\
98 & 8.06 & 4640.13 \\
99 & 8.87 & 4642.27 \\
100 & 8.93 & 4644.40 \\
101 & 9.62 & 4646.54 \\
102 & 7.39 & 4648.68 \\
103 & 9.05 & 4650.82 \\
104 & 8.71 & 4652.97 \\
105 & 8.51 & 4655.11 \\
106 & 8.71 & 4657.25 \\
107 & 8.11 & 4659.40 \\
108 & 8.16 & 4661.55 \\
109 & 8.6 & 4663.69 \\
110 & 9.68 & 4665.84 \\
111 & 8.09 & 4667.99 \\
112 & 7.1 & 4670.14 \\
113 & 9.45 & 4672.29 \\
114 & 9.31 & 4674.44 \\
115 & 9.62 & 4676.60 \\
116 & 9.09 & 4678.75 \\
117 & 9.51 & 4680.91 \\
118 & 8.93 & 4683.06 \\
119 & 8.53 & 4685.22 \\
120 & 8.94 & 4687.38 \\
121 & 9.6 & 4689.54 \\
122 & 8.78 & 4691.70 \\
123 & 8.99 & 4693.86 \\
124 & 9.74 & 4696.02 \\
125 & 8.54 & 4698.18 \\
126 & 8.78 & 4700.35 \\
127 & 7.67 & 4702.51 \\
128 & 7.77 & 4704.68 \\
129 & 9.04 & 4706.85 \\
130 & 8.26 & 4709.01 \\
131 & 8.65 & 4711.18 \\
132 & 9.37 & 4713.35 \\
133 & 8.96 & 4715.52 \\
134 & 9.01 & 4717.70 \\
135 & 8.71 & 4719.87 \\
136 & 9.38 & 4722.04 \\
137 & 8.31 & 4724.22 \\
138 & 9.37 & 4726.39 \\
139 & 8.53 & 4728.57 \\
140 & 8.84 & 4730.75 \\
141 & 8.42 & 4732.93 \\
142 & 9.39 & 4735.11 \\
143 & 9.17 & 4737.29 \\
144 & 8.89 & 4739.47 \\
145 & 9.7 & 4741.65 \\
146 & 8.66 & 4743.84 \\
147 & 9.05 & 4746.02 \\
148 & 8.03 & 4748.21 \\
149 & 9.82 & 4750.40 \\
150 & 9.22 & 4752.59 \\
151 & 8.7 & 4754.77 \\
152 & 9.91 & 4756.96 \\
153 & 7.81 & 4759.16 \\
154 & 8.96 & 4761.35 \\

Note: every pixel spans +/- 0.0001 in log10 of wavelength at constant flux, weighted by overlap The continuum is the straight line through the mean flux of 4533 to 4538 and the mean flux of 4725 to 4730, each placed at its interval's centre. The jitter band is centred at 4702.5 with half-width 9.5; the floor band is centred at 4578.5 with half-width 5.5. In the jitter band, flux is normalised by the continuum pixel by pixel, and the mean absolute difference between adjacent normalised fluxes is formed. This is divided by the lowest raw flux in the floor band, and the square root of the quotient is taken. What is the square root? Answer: 0.102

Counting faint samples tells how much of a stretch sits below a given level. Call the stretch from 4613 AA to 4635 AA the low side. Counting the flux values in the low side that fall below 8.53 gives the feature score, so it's 1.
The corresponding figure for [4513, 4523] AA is 1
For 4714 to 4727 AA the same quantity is 1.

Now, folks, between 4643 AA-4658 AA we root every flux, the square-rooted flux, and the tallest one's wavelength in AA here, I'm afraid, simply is 4646.54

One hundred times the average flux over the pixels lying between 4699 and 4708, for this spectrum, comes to 832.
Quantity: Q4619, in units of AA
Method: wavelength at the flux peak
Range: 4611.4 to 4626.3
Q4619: 4612.43 AA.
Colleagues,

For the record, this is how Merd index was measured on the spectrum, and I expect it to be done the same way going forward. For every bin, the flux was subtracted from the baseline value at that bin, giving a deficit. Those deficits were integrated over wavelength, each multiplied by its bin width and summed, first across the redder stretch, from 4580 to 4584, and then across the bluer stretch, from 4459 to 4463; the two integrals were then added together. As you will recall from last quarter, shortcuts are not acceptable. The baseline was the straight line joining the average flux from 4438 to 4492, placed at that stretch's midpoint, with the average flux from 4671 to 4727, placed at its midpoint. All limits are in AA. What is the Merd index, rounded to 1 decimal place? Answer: 2.8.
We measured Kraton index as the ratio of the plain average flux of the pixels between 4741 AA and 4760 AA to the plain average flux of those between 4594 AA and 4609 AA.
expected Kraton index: 1.04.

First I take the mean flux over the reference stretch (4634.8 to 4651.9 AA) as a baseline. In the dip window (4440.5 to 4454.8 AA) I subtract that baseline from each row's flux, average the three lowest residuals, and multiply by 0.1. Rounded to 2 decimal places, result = -0.10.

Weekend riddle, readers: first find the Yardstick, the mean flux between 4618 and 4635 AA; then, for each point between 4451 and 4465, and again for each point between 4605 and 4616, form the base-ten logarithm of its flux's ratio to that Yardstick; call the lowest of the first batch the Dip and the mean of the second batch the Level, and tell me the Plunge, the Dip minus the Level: -0.18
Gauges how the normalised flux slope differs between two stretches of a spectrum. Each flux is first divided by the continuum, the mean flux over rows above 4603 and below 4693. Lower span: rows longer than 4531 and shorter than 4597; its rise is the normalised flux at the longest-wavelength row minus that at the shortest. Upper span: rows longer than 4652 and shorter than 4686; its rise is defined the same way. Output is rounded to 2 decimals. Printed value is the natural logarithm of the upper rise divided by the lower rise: -0.51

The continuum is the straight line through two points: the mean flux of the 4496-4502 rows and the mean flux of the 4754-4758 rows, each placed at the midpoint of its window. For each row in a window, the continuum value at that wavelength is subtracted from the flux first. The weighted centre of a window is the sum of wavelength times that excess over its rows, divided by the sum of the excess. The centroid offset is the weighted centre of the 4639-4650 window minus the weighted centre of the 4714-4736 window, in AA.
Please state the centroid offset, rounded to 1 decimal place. -80.8 AA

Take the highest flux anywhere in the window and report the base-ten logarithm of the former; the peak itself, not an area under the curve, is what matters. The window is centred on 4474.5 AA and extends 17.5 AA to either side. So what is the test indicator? 1.00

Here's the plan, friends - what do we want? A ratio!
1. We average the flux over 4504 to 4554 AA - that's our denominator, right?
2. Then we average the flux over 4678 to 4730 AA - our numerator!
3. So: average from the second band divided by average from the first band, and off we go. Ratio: 1.00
